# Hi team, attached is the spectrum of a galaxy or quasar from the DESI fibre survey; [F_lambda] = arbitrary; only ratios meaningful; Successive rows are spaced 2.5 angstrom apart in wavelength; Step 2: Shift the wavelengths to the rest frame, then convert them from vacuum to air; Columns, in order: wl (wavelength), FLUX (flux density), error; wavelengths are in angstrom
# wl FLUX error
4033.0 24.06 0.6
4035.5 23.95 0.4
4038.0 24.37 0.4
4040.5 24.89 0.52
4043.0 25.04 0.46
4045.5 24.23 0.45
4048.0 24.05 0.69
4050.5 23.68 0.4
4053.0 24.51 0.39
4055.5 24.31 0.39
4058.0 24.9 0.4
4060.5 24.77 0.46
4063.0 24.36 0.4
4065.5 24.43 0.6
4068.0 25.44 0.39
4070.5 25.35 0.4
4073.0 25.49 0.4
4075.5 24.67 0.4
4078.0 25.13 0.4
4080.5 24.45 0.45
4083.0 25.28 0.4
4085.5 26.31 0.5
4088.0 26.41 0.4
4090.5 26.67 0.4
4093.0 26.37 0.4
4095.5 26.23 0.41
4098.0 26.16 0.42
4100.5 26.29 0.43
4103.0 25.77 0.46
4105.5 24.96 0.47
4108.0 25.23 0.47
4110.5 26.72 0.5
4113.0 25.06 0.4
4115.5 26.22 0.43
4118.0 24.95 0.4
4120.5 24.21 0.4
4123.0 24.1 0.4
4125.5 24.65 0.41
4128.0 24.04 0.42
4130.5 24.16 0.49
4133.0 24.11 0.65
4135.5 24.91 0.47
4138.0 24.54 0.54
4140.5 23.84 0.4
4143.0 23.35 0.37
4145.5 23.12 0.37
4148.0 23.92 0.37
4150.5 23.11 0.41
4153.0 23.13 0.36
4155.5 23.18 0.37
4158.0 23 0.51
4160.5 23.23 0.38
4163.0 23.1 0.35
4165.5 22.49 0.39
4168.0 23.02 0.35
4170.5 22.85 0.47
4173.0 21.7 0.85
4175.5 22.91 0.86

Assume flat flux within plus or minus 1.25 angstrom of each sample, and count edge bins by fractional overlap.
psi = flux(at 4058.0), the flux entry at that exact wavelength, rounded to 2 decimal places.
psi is 24.90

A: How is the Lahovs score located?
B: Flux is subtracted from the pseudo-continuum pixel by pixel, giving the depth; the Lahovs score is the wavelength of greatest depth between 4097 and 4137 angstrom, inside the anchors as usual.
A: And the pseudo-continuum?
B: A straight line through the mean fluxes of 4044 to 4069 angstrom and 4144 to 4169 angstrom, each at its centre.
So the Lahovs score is 4123.0 angstrom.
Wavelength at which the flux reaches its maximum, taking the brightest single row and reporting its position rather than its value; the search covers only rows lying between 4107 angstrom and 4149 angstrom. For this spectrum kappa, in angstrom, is 4110.5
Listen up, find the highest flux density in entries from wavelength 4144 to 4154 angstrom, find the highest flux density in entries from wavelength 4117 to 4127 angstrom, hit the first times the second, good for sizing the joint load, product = 597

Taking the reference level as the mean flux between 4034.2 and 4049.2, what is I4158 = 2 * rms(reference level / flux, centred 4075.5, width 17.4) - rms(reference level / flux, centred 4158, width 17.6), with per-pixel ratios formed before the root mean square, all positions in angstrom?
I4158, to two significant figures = 0.88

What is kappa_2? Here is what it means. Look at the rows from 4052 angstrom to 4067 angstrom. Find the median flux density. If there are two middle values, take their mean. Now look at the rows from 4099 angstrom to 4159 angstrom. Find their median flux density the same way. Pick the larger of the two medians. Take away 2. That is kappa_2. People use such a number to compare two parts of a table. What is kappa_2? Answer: 22.5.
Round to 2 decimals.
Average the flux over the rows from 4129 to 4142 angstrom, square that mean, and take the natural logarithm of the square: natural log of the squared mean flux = 6.38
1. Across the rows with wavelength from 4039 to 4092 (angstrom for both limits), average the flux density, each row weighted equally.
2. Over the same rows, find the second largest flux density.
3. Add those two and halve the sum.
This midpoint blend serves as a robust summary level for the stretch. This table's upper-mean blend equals 25.7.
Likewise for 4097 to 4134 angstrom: 25.7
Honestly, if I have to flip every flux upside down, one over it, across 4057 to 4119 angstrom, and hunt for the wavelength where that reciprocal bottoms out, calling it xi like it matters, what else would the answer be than 4110.5 angstrom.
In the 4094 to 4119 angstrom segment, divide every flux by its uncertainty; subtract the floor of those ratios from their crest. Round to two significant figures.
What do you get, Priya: 11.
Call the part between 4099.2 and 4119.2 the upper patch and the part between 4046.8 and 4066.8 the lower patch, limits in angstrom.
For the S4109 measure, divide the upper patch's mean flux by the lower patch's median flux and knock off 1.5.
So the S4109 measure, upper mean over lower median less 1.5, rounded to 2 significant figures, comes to -0.45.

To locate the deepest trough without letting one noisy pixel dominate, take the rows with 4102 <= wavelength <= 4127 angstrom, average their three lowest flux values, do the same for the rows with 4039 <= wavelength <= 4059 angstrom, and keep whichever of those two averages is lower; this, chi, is 24.0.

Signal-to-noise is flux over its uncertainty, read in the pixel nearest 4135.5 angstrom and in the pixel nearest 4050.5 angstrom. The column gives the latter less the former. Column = 6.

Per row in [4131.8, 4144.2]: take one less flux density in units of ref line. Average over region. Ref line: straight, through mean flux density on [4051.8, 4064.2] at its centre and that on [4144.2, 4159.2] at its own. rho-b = -0.03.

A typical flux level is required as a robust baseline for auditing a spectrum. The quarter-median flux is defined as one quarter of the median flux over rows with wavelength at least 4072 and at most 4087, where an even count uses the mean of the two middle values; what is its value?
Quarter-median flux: 6.30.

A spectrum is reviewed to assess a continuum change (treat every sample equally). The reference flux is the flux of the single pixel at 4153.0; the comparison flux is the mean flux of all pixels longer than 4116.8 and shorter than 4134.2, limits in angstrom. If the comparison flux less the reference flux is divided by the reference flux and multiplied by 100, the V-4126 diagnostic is 5.1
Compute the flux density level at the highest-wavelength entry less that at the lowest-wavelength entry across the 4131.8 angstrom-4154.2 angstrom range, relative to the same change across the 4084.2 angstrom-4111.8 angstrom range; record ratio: -2.4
